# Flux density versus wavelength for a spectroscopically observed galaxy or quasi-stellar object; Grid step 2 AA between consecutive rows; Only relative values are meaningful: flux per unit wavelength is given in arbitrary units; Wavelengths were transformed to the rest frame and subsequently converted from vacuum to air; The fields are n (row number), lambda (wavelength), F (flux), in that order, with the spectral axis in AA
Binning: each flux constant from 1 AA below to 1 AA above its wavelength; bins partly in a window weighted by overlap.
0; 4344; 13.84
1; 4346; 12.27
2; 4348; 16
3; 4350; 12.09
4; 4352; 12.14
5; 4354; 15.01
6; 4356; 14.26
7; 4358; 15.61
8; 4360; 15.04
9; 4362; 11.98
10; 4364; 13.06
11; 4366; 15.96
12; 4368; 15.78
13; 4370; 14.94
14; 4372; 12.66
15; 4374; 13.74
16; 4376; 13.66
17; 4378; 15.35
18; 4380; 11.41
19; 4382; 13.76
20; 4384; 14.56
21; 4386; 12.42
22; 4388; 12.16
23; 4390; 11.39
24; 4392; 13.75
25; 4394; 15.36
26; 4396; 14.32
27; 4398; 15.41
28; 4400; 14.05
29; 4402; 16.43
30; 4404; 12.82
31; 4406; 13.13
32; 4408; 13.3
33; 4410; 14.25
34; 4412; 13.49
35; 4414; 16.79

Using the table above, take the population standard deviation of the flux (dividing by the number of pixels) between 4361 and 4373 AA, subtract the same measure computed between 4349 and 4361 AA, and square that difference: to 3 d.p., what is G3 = 0.024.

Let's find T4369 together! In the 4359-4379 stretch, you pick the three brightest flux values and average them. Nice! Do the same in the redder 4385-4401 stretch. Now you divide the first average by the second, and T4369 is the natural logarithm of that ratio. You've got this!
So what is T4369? 0.043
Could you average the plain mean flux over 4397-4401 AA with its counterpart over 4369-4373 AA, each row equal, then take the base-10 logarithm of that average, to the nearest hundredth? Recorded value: 1.15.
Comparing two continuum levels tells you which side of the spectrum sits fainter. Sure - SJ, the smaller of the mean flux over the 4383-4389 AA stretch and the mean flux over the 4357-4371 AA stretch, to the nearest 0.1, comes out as 13.0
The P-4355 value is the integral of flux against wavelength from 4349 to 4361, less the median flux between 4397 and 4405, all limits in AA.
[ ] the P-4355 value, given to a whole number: 154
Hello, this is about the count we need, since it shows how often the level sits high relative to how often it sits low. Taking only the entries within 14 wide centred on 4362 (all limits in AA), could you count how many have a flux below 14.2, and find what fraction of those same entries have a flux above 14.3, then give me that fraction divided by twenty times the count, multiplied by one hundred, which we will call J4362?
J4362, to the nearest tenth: 1.4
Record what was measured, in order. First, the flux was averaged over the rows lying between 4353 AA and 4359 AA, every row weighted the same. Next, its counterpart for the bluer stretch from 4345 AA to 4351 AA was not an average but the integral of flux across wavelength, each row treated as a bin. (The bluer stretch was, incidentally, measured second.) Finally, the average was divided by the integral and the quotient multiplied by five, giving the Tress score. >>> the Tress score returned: 0.93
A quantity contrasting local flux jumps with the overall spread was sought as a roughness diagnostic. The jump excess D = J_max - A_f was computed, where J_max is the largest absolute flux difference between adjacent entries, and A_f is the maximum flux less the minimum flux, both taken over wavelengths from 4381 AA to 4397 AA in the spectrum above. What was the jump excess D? -1.6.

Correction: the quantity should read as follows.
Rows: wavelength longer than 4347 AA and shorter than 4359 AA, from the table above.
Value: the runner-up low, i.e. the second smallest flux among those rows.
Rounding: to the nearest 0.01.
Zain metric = 12.14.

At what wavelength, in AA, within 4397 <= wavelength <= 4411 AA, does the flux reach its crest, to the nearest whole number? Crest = 4402 AA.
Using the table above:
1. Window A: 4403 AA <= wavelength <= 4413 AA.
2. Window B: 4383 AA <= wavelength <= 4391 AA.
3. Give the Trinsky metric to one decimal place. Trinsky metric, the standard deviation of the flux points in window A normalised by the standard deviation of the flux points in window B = 0.4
